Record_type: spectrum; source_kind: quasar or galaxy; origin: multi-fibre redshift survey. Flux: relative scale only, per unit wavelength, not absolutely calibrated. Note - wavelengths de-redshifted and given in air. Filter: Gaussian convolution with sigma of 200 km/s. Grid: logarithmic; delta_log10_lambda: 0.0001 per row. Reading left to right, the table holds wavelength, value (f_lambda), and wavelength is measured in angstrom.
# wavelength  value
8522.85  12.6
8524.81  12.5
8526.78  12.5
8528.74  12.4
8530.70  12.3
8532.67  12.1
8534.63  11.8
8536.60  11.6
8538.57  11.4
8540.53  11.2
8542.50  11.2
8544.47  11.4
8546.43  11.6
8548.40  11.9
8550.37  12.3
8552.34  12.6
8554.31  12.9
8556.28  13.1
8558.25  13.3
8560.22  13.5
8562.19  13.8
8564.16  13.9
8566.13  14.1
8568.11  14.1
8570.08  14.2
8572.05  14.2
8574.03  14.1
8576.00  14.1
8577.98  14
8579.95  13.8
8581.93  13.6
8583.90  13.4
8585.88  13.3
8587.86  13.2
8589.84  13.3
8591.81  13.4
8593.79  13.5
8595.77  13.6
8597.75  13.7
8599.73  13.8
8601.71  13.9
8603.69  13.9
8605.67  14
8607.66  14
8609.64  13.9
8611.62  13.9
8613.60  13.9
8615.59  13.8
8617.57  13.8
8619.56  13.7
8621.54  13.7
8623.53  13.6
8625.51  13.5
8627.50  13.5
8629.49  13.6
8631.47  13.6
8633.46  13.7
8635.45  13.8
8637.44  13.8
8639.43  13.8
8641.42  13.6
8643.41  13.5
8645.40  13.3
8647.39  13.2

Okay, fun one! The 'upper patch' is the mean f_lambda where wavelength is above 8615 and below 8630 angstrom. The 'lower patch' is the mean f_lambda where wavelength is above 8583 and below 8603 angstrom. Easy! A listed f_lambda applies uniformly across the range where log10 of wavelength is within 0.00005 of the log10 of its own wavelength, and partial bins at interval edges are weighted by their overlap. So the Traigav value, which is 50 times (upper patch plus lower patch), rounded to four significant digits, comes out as 1358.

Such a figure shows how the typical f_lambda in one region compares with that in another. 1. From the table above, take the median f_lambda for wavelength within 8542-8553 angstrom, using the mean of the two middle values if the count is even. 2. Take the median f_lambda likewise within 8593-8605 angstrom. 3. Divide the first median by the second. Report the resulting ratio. 0.85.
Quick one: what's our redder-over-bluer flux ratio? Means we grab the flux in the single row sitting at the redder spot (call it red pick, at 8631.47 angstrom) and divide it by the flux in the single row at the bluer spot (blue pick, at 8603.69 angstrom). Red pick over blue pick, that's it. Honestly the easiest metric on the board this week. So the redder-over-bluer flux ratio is 0.98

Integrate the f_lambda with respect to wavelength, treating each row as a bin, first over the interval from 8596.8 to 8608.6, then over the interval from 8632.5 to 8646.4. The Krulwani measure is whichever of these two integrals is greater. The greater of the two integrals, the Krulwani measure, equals 190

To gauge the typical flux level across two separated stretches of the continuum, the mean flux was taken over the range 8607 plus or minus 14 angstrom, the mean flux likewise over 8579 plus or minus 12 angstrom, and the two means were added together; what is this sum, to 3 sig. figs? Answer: 27.6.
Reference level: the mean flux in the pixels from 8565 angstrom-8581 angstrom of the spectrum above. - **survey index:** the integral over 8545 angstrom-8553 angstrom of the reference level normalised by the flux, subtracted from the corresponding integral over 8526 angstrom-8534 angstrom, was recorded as -0.2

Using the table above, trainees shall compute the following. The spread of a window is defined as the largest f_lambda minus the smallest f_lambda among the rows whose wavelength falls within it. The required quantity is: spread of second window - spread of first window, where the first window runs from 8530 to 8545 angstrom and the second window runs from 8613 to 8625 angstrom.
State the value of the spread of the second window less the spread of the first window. -0.8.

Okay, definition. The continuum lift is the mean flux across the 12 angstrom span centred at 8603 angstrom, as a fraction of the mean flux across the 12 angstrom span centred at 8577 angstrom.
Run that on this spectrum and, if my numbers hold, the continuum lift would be 0.99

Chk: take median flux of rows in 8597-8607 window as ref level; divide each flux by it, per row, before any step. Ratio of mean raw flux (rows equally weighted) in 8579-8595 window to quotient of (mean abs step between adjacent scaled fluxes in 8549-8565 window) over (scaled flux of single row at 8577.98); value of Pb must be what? 823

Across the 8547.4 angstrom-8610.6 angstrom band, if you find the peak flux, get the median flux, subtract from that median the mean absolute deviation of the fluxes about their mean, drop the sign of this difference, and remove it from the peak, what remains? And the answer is 0.9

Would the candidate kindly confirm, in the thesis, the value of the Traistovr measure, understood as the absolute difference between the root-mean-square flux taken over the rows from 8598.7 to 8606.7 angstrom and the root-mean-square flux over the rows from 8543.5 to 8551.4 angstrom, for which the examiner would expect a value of 2.1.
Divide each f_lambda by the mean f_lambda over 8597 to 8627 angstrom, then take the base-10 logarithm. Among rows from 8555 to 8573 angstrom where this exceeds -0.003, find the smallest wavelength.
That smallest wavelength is 8562.19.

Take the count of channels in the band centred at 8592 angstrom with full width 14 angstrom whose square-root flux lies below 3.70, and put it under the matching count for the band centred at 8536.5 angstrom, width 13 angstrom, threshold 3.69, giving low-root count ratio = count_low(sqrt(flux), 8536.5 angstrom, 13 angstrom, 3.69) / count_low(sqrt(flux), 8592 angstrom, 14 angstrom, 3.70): 1.2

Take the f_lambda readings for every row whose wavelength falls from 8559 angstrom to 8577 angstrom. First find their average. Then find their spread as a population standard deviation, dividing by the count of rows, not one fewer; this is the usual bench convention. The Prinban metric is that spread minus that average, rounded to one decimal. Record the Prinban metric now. -13.8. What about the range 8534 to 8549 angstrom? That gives -11.3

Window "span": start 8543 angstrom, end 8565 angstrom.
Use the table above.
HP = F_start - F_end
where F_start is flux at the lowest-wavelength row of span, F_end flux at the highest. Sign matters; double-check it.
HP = -2.5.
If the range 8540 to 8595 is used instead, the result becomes -2.3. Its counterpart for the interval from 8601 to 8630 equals 0.3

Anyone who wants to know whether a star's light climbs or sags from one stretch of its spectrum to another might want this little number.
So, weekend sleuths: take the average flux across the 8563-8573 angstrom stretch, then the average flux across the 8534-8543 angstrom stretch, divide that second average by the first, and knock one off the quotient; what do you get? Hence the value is -0.19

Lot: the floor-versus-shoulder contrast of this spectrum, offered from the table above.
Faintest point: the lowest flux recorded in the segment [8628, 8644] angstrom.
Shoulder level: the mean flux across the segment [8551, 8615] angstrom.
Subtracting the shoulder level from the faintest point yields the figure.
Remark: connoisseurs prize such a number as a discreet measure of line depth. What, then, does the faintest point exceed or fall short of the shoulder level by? -0.2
